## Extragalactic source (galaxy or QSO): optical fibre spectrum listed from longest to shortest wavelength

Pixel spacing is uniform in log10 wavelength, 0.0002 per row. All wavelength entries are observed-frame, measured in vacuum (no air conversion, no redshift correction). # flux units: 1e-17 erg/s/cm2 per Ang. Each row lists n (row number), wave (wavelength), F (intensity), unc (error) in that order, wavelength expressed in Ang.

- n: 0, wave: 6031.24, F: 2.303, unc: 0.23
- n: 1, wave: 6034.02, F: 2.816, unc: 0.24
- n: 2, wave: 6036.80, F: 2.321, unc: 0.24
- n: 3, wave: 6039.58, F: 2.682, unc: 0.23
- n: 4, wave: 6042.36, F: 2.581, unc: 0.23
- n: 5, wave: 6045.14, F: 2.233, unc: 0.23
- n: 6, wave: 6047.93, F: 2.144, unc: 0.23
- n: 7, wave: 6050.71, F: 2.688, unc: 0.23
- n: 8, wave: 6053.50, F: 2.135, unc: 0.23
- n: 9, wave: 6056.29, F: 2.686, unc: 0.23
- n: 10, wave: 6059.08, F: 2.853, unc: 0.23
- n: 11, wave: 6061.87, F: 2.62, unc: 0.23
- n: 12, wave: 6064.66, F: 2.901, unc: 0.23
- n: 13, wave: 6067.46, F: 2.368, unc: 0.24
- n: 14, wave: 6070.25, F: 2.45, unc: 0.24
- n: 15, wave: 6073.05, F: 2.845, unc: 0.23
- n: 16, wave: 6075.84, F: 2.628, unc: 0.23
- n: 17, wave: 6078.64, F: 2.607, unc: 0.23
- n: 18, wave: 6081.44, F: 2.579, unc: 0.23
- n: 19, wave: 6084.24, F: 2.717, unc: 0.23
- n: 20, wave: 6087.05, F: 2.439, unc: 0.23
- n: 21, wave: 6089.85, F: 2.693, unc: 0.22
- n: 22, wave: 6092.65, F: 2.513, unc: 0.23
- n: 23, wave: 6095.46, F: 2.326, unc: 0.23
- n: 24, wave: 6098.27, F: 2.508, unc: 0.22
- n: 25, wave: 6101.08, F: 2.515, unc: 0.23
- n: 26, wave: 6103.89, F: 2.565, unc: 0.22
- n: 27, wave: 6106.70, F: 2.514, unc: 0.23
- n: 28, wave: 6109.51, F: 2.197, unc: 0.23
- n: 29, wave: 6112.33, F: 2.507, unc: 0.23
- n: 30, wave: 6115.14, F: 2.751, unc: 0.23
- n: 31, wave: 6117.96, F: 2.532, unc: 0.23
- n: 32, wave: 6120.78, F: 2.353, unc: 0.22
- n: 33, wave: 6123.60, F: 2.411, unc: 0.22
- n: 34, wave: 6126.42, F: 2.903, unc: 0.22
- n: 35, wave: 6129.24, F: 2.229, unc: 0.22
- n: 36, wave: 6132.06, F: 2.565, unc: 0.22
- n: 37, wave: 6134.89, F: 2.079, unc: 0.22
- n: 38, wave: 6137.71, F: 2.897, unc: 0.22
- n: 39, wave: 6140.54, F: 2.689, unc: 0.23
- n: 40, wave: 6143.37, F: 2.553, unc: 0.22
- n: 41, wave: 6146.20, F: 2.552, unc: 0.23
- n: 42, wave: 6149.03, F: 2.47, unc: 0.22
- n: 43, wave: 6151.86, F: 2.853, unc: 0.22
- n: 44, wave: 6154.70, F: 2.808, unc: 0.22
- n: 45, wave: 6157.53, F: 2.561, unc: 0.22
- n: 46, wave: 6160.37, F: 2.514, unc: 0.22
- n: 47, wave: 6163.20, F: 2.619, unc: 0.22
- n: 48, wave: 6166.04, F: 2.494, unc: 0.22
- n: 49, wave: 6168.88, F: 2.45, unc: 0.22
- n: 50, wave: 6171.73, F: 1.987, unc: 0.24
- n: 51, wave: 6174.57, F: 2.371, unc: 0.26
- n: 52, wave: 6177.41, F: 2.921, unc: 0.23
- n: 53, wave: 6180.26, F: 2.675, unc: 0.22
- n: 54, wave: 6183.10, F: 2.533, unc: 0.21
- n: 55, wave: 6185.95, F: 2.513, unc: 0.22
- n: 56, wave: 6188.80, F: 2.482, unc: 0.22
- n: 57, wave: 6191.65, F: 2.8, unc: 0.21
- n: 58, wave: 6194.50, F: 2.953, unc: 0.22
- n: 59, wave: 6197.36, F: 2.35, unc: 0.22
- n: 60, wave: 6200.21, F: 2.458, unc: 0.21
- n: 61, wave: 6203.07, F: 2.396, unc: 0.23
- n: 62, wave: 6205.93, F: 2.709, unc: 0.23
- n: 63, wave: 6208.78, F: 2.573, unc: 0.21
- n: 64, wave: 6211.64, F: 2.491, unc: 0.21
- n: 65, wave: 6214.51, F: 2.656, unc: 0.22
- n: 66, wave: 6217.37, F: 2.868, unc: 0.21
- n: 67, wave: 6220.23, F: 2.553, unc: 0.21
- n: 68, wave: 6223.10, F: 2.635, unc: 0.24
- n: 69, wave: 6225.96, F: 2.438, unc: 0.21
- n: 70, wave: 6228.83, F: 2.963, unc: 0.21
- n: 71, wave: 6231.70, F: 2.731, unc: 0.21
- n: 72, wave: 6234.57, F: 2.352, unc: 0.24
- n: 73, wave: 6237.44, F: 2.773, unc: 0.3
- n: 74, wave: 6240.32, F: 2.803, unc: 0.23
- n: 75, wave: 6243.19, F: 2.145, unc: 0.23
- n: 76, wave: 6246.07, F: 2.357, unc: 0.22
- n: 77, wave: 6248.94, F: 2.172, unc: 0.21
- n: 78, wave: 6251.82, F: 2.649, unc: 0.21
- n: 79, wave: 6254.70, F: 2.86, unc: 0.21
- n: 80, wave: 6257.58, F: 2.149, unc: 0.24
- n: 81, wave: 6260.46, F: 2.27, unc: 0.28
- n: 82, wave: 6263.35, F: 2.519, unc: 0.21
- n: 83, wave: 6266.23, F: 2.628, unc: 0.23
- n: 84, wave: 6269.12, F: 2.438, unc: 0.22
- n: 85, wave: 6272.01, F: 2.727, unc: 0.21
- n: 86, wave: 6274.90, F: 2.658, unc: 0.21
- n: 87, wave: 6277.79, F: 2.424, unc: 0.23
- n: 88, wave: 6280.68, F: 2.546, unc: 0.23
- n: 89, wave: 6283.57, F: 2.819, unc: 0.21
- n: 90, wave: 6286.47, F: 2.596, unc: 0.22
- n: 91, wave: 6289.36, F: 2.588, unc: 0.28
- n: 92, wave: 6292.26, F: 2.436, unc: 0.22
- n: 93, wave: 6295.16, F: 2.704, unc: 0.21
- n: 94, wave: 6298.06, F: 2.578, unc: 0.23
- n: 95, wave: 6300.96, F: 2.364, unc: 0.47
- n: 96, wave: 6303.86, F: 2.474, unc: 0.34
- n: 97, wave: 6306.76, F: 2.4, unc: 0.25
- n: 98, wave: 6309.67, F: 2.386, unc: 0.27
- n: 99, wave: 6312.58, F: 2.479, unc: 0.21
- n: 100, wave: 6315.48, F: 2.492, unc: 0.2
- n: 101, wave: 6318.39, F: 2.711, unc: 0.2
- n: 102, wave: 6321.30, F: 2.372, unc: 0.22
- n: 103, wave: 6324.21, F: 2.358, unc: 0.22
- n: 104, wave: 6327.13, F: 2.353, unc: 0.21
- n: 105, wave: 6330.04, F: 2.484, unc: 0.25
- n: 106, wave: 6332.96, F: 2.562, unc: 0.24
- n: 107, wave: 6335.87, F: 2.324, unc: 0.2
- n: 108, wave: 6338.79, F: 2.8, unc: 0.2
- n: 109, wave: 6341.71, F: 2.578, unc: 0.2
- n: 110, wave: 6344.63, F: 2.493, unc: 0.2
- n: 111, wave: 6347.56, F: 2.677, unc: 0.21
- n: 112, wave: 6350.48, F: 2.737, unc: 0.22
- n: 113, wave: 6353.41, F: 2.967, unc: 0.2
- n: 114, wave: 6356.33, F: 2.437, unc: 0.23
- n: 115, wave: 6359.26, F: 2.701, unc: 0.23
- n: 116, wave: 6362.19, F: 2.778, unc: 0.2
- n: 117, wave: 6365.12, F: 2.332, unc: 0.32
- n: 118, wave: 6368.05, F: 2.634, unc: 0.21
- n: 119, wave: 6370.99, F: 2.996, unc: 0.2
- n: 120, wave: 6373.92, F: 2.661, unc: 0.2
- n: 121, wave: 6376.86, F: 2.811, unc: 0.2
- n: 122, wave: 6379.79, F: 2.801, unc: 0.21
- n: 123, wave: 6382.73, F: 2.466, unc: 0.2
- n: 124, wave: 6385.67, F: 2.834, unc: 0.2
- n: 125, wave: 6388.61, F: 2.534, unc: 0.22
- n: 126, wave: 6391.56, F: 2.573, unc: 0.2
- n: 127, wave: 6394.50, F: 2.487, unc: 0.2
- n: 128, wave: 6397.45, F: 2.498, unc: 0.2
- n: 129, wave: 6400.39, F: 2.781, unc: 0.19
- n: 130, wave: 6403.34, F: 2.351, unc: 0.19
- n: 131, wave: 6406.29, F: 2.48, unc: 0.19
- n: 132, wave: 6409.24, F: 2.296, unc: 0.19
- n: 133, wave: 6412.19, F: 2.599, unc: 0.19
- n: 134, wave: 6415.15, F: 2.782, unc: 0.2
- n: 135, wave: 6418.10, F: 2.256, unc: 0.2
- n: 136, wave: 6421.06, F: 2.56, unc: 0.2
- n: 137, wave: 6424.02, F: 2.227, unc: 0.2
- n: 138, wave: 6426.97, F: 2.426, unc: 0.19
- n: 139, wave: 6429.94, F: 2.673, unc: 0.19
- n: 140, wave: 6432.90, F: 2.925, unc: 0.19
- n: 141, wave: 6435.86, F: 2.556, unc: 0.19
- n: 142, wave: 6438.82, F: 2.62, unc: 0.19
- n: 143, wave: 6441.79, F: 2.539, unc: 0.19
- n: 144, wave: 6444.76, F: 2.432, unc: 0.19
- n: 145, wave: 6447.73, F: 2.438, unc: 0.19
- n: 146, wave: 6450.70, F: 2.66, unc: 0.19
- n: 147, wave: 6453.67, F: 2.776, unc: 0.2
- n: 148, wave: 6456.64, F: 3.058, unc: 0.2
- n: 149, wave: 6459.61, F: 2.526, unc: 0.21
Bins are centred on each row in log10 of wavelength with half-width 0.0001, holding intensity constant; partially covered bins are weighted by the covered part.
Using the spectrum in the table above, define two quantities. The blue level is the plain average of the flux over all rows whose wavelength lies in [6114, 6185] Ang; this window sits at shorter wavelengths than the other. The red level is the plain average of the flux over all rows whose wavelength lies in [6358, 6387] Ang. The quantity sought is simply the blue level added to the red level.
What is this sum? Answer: 5.25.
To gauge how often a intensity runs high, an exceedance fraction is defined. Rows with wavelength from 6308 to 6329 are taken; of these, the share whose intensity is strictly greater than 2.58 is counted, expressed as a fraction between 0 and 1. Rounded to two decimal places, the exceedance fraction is 0.14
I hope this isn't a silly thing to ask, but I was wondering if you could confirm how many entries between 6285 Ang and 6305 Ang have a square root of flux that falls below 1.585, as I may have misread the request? 3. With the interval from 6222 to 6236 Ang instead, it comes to 2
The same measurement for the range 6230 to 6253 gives 4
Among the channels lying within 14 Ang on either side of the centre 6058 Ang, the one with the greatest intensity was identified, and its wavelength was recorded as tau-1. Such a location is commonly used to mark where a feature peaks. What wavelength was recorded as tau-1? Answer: 6064.66 Ang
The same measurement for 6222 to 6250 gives 6228.83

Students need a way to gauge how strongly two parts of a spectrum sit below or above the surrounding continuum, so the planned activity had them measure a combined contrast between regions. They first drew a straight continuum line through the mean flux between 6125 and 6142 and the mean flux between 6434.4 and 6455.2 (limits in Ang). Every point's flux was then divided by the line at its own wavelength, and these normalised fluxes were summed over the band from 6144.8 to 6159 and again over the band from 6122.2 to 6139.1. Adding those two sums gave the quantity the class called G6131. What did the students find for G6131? 11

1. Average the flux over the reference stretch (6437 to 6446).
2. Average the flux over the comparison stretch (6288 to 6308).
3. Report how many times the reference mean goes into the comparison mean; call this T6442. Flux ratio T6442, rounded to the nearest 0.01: 0.99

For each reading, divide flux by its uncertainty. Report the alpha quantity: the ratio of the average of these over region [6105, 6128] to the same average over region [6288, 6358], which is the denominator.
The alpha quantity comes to 1.00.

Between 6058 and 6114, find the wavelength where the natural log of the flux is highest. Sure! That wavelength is 6064.66 Ang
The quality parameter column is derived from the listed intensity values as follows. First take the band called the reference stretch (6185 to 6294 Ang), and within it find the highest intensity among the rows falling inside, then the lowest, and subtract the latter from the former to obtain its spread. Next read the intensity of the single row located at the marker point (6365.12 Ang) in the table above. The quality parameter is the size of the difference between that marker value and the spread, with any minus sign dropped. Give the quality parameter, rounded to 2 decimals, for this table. 1.51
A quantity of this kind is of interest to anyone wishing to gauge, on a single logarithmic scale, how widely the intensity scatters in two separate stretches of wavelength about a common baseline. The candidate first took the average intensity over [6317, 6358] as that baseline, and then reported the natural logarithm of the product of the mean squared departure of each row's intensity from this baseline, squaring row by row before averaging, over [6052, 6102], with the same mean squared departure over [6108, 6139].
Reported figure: -5.92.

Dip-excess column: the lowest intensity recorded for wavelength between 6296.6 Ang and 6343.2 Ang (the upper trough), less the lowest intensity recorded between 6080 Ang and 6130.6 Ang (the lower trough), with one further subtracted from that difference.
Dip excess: -0.87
